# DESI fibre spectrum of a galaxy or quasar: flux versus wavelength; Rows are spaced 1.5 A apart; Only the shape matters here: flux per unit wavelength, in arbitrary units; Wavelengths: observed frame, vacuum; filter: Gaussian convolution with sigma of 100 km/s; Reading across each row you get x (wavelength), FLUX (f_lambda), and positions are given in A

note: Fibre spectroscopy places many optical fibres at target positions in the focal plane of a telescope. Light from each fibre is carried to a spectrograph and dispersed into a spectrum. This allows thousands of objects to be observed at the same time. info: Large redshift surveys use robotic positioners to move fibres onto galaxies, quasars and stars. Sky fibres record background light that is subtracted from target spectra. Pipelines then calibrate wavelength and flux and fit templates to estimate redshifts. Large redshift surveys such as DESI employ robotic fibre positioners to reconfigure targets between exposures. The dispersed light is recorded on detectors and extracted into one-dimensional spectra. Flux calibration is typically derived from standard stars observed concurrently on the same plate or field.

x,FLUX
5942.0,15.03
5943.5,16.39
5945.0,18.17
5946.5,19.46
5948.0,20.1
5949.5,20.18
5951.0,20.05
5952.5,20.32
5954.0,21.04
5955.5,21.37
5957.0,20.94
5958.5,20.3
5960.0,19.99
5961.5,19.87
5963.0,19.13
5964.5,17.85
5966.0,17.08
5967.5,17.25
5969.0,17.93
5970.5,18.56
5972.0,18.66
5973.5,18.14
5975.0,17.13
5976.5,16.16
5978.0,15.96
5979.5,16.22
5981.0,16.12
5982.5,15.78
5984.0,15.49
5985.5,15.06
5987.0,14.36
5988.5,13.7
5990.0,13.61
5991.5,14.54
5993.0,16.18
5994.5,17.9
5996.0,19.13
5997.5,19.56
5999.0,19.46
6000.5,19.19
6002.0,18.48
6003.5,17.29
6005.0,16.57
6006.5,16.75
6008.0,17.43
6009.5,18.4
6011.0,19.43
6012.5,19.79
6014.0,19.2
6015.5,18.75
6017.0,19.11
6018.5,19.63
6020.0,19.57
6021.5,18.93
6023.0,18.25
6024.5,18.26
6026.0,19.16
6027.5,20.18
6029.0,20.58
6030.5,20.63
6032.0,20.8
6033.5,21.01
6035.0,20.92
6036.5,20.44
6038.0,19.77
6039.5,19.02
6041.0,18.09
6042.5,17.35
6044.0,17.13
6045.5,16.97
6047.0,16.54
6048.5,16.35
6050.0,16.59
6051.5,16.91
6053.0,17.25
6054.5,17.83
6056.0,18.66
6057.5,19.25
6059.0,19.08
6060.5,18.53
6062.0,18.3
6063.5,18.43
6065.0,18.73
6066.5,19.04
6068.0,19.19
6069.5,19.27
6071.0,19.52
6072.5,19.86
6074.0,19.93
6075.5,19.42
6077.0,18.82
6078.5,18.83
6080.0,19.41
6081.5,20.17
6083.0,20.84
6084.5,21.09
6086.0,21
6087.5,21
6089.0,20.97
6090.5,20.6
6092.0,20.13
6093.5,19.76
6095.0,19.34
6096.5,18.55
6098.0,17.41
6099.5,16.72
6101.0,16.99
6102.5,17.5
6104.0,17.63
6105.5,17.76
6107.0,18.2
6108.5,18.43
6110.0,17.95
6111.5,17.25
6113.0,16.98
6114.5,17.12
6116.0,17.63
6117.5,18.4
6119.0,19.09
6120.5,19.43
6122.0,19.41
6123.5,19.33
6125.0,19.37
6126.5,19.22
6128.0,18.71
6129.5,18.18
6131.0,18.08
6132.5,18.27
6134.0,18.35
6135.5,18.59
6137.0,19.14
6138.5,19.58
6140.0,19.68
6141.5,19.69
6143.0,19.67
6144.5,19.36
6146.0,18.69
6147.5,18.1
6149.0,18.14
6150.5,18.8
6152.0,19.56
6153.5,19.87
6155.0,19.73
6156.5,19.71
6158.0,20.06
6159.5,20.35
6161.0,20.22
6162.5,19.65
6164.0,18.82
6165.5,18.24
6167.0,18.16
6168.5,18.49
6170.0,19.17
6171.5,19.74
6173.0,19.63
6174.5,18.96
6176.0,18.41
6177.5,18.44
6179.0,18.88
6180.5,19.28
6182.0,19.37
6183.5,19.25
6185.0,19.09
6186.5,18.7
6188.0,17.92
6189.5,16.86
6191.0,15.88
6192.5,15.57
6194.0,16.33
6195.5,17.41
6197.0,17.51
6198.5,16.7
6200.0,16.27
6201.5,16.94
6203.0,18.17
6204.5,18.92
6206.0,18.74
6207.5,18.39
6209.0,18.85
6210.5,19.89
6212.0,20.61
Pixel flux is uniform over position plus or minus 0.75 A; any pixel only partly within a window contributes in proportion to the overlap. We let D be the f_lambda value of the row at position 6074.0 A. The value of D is 19.93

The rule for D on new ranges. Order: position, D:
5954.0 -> 21.04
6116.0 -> 17.63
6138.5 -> 19.58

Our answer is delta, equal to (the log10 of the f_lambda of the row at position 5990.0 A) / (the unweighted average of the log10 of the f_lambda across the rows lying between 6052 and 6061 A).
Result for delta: 0.90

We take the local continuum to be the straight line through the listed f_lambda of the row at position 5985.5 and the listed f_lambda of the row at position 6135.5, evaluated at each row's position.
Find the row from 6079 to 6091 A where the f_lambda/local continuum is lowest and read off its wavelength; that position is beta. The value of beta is 6080.0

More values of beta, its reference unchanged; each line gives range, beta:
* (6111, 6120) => 6113.0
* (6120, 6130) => 6129.5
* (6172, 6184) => 6177.5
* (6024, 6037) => 6024.5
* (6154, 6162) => 6156.5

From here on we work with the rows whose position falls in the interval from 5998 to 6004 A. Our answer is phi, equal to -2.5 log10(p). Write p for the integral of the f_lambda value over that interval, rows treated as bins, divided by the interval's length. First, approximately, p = 18.7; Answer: -3.18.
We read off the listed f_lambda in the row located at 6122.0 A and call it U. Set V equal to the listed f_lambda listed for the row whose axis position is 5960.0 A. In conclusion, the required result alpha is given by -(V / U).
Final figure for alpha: -1.03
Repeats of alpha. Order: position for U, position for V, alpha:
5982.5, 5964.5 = -1.13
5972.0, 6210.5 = -1.07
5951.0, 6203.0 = -0.91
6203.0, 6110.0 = -0.99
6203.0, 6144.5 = -1.07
